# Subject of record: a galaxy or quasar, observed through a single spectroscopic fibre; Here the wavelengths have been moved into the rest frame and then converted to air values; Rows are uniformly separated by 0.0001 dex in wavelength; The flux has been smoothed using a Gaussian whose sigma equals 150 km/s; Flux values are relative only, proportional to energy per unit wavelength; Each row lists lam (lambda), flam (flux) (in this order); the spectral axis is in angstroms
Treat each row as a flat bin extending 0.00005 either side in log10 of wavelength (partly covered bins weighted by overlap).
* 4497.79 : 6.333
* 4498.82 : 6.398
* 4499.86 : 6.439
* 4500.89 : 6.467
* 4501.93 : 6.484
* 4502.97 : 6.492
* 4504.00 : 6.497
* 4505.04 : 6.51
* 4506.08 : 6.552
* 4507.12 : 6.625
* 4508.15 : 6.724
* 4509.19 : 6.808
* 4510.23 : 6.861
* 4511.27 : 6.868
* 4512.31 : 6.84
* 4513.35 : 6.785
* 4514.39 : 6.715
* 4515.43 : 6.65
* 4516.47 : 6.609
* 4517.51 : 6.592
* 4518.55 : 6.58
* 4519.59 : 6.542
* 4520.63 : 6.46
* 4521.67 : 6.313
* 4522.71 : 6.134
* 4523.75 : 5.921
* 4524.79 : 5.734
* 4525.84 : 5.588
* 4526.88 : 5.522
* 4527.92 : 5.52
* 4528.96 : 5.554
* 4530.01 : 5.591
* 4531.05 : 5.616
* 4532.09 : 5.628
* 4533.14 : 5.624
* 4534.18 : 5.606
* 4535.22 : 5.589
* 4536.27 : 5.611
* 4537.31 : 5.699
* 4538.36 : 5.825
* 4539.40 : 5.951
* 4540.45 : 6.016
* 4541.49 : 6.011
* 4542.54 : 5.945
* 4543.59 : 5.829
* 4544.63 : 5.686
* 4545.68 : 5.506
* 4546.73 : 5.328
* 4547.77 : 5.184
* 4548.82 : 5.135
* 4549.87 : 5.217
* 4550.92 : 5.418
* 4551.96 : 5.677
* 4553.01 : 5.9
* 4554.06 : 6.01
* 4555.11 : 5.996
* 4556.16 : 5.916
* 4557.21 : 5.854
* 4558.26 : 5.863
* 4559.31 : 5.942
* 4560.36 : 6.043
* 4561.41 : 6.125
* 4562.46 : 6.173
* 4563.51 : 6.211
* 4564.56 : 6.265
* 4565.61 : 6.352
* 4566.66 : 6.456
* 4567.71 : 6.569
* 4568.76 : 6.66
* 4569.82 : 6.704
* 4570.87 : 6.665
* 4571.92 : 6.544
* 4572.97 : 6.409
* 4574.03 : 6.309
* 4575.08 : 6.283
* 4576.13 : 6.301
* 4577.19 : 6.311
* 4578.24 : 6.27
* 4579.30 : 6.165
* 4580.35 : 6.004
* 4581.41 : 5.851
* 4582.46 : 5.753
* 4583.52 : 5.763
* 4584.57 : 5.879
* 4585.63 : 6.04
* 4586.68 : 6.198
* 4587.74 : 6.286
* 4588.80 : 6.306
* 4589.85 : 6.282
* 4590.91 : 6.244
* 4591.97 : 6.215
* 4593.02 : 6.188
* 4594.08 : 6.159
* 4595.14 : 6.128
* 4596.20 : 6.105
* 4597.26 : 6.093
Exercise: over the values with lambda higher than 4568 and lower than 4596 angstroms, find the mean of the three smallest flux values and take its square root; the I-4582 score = 2.41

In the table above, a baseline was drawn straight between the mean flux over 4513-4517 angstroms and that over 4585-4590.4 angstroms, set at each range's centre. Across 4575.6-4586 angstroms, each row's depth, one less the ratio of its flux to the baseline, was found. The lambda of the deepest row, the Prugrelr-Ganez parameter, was 4582.46 angstroms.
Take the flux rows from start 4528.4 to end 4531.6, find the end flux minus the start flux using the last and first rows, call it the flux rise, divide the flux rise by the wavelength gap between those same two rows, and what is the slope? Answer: 0.03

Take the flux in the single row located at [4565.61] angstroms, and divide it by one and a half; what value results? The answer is 4.23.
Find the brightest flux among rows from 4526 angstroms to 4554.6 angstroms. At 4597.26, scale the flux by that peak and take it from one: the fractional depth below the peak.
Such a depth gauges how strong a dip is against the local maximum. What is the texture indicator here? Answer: -0.013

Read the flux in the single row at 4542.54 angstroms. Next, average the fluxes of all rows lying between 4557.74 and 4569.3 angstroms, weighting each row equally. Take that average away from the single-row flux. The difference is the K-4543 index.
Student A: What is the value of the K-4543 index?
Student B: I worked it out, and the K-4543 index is -0.3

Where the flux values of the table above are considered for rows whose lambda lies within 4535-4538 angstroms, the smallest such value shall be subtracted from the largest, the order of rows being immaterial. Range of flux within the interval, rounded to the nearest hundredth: 0.11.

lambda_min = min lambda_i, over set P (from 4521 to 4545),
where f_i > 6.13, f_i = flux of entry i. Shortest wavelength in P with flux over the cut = 4521.67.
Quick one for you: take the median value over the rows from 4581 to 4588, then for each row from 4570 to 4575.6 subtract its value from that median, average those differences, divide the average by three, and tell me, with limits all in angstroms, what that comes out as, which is -0.19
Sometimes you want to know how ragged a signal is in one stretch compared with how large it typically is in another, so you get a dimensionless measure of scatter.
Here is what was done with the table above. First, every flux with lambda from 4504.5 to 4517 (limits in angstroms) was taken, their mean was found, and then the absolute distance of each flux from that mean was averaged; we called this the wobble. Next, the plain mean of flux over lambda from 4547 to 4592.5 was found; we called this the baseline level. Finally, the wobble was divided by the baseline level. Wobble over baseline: 0.02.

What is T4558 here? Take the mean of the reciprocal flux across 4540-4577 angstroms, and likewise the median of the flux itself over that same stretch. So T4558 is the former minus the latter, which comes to -5.84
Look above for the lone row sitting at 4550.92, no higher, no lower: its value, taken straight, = 5.418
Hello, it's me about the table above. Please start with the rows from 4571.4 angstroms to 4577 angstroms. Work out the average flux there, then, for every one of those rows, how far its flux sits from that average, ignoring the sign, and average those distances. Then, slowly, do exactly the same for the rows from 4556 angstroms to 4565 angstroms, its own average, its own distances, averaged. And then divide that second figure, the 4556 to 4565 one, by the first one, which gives 1.6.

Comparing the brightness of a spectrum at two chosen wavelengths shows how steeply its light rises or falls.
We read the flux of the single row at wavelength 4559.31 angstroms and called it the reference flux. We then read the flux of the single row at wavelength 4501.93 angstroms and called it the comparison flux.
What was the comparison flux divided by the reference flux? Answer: 1.09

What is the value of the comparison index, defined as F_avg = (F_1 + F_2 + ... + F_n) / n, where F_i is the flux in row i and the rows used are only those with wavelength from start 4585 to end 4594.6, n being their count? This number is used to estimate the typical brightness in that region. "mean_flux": 6.21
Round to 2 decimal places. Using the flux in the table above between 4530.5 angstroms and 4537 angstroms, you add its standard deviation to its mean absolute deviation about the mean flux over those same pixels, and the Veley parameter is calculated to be 0.02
